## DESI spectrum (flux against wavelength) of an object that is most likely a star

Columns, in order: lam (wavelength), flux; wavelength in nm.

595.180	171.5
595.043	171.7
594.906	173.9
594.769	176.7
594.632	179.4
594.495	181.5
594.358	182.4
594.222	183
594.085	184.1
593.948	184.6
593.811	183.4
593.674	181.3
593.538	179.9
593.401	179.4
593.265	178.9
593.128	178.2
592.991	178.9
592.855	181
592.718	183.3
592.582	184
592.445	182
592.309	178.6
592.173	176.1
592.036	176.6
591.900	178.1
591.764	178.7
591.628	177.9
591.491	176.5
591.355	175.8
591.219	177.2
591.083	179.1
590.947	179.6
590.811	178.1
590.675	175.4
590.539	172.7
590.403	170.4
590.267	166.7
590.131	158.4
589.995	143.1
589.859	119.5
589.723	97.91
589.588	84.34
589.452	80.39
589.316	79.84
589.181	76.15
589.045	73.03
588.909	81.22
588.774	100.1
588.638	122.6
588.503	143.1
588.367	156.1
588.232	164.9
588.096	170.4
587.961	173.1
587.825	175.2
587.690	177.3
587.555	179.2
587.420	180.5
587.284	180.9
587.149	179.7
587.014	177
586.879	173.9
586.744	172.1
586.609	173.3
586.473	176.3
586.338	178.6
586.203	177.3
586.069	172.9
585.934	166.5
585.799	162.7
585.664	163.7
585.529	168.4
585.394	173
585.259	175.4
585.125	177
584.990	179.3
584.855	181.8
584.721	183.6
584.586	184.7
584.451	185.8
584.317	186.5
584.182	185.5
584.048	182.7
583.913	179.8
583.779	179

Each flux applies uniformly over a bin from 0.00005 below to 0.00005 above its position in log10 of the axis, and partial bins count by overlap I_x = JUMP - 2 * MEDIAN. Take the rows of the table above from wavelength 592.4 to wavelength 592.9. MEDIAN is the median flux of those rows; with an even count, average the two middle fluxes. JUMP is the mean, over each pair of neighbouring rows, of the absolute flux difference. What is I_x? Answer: -364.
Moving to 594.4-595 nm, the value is -354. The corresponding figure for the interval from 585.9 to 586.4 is -346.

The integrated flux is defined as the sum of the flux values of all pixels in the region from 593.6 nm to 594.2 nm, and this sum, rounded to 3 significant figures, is 733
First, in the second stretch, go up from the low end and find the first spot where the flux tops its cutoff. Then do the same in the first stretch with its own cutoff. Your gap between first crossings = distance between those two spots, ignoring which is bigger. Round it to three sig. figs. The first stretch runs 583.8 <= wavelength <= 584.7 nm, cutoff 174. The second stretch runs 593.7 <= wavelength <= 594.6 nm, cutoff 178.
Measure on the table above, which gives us 9.90 nm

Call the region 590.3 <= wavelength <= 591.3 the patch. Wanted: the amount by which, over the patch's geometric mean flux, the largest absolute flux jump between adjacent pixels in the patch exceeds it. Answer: -173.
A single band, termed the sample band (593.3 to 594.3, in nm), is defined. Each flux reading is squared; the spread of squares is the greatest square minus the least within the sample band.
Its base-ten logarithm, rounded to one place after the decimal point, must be 3.3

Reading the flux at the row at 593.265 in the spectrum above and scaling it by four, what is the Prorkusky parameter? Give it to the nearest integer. 716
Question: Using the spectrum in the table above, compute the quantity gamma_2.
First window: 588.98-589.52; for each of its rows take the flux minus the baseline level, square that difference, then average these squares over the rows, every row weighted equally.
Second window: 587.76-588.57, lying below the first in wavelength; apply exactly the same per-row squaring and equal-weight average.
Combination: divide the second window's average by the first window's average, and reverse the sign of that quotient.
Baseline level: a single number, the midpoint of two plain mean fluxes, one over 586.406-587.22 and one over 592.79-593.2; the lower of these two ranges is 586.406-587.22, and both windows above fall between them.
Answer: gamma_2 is 0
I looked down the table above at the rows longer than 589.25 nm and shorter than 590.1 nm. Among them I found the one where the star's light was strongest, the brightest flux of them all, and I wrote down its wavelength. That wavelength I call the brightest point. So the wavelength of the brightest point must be 589.995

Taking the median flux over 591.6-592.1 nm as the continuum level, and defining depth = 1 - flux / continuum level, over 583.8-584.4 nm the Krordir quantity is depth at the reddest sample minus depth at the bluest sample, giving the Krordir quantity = -0.038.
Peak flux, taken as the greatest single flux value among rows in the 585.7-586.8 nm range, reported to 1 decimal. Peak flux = 178.6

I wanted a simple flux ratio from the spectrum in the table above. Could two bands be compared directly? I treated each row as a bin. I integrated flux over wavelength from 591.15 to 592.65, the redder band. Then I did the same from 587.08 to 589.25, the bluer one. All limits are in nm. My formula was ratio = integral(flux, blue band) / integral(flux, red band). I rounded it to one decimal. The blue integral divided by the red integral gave 1.2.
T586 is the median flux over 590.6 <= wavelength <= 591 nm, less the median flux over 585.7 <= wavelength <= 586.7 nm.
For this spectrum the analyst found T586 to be 5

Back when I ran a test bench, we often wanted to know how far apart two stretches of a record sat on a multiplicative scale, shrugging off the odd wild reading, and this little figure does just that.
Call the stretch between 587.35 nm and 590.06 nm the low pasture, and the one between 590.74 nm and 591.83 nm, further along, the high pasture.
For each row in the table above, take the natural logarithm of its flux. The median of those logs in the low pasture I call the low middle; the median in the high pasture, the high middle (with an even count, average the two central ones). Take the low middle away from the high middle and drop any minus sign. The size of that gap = 0.3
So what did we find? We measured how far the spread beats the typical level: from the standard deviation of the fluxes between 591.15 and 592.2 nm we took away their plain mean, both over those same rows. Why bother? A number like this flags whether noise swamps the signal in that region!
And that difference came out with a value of -176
